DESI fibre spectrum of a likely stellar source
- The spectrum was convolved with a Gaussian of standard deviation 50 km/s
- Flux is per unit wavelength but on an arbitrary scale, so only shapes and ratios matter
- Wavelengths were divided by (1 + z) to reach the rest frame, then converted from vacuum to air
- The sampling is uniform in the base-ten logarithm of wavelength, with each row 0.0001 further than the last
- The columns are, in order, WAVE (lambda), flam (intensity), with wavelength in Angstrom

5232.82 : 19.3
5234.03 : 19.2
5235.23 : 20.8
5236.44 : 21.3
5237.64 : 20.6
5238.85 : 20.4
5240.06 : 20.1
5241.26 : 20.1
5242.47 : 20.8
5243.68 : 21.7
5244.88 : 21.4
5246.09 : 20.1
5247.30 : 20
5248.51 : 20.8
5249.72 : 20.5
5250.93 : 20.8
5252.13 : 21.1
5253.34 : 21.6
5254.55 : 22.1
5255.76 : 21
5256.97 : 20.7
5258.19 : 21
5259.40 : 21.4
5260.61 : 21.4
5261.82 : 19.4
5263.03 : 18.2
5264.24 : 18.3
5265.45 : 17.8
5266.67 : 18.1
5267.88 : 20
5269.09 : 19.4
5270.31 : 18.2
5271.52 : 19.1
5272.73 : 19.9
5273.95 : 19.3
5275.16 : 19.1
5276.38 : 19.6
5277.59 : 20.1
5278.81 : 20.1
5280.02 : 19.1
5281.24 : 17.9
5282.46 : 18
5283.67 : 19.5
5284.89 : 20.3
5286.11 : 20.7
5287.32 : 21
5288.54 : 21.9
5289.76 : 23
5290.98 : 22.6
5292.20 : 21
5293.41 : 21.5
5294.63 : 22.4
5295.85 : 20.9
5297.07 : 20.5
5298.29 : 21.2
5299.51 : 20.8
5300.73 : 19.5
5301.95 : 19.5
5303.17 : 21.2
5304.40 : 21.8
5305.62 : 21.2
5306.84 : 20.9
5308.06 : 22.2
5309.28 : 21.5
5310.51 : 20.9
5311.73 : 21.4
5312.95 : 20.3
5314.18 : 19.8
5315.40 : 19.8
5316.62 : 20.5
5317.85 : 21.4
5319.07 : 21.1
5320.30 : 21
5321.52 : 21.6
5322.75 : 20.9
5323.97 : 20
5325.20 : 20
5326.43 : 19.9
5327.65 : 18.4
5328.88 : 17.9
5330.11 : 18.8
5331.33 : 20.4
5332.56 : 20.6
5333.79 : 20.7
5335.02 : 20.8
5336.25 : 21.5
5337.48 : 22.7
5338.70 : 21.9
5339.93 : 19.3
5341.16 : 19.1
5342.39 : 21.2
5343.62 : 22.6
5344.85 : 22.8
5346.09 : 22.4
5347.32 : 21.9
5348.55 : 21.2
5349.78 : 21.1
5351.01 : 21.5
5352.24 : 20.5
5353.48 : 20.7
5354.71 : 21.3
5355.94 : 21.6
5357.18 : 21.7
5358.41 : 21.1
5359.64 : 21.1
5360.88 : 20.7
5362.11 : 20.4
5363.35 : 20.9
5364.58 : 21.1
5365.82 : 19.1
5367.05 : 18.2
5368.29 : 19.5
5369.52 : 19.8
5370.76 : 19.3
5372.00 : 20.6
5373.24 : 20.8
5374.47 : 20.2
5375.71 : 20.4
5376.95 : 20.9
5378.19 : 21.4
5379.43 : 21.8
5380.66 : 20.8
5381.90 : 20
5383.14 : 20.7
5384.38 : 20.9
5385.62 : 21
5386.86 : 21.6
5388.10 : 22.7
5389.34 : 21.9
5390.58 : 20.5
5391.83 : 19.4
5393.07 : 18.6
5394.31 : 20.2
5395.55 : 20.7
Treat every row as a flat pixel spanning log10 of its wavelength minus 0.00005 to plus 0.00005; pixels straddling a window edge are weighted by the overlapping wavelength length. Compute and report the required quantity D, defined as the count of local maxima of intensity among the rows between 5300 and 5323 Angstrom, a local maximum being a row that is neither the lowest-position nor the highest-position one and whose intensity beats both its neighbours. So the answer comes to 5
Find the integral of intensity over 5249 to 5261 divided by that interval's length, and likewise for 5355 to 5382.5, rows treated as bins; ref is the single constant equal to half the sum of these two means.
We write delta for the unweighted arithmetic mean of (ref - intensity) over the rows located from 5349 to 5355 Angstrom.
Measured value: -0.2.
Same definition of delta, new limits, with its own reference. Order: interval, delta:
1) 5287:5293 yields -1.1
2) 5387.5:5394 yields 0.2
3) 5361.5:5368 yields 0.9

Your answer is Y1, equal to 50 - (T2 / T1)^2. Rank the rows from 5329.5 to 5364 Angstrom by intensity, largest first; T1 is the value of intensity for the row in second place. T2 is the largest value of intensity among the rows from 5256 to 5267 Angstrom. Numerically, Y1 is 49.1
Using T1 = 22.7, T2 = 21.4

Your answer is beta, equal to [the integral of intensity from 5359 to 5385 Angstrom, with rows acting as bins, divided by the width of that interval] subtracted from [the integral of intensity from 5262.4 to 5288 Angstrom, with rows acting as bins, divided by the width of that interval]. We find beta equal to -1.2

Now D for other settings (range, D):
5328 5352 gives 2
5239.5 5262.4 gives 3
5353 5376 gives 4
